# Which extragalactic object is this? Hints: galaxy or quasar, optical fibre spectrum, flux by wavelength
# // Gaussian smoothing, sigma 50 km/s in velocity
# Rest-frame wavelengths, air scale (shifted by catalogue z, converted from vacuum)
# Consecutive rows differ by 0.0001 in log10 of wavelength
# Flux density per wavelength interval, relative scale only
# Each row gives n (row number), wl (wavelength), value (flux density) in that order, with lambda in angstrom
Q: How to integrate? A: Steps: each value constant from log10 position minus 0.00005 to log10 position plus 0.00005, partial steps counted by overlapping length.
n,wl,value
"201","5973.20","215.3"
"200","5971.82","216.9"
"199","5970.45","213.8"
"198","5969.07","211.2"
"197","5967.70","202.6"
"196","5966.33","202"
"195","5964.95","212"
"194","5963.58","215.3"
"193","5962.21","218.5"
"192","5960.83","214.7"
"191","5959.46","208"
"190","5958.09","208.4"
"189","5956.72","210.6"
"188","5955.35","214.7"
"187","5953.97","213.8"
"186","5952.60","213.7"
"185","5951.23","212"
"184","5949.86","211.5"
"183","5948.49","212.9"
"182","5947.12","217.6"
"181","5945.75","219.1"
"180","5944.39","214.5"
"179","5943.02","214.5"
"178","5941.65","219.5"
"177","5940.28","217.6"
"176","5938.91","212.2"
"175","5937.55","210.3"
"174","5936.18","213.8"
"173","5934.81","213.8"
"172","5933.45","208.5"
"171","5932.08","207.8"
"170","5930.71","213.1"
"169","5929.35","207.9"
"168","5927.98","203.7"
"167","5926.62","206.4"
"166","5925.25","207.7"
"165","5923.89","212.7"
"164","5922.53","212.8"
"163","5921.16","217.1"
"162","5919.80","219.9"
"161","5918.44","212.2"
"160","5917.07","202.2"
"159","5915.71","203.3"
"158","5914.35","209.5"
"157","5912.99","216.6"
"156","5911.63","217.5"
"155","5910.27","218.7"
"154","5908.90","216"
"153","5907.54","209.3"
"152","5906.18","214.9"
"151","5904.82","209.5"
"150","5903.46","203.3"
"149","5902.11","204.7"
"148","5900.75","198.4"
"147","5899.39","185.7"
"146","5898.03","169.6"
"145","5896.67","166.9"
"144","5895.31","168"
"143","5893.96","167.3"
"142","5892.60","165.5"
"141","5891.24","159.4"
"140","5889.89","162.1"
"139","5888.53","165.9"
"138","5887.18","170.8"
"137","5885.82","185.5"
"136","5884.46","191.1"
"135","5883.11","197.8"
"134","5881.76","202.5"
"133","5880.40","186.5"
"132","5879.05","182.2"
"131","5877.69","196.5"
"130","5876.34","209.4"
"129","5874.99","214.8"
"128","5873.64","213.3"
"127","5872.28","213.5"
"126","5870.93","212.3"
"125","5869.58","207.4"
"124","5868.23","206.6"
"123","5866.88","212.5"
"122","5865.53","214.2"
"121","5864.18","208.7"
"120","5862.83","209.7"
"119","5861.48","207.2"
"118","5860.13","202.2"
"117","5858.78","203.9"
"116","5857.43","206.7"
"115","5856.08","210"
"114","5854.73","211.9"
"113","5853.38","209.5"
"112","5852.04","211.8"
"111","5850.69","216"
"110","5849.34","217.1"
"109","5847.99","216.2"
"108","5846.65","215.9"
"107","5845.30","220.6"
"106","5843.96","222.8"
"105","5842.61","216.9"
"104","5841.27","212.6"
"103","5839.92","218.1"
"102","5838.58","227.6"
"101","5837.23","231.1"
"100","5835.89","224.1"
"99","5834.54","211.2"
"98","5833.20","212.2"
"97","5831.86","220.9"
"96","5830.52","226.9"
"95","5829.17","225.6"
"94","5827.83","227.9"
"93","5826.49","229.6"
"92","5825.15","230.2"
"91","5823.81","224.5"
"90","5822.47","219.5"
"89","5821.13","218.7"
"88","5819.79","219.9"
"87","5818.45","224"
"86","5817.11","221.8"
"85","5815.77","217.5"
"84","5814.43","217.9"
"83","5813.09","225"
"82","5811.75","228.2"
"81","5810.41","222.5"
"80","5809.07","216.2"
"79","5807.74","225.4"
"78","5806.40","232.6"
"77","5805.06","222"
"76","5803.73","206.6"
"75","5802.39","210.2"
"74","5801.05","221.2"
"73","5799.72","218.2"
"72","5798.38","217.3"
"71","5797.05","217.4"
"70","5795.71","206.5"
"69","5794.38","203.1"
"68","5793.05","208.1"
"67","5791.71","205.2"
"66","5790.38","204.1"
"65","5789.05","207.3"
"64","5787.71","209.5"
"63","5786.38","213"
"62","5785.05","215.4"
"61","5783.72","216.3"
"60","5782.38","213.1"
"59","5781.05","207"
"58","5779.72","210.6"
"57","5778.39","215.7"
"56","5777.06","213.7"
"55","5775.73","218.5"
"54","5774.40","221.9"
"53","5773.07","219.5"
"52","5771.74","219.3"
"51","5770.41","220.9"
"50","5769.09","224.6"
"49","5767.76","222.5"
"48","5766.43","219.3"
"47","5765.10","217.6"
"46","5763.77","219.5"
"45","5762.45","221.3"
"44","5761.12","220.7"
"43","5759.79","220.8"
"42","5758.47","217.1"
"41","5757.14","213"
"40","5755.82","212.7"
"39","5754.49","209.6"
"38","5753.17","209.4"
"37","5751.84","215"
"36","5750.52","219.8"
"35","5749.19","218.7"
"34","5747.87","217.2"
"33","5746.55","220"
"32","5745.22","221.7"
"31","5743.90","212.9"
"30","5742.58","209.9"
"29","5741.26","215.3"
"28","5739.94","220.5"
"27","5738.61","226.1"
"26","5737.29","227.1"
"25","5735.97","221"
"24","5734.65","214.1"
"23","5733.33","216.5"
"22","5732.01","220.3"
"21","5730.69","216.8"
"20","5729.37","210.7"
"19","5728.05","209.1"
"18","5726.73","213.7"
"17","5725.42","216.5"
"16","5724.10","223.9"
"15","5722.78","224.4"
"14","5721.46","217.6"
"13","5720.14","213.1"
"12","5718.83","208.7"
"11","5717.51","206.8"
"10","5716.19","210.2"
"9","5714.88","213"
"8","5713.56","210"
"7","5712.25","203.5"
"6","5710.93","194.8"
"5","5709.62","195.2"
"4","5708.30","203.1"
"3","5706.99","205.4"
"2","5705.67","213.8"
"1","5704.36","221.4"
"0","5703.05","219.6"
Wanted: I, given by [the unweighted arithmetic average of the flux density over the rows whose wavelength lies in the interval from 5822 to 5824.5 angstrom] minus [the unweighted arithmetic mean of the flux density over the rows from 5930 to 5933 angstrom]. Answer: 12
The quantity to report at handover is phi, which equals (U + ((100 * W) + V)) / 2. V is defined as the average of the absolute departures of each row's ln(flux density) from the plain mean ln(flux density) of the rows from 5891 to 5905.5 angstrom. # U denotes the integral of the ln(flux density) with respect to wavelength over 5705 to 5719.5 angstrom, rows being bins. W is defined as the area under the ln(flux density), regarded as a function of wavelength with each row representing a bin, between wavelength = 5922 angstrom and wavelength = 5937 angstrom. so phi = 4048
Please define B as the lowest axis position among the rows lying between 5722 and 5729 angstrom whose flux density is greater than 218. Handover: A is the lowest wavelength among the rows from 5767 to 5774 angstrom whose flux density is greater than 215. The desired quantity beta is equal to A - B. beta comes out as 45.0 angstrom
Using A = 5767.76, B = 5722.78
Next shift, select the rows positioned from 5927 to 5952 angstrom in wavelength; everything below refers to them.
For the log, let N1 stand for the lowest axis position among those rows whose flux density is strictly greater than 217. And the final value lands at 5940.28 angstrom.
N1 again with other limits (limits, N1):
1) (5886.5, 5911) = 5910.27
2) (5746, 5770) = 5746.55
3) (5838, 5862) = 5838.58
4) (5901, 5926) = 5910.27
